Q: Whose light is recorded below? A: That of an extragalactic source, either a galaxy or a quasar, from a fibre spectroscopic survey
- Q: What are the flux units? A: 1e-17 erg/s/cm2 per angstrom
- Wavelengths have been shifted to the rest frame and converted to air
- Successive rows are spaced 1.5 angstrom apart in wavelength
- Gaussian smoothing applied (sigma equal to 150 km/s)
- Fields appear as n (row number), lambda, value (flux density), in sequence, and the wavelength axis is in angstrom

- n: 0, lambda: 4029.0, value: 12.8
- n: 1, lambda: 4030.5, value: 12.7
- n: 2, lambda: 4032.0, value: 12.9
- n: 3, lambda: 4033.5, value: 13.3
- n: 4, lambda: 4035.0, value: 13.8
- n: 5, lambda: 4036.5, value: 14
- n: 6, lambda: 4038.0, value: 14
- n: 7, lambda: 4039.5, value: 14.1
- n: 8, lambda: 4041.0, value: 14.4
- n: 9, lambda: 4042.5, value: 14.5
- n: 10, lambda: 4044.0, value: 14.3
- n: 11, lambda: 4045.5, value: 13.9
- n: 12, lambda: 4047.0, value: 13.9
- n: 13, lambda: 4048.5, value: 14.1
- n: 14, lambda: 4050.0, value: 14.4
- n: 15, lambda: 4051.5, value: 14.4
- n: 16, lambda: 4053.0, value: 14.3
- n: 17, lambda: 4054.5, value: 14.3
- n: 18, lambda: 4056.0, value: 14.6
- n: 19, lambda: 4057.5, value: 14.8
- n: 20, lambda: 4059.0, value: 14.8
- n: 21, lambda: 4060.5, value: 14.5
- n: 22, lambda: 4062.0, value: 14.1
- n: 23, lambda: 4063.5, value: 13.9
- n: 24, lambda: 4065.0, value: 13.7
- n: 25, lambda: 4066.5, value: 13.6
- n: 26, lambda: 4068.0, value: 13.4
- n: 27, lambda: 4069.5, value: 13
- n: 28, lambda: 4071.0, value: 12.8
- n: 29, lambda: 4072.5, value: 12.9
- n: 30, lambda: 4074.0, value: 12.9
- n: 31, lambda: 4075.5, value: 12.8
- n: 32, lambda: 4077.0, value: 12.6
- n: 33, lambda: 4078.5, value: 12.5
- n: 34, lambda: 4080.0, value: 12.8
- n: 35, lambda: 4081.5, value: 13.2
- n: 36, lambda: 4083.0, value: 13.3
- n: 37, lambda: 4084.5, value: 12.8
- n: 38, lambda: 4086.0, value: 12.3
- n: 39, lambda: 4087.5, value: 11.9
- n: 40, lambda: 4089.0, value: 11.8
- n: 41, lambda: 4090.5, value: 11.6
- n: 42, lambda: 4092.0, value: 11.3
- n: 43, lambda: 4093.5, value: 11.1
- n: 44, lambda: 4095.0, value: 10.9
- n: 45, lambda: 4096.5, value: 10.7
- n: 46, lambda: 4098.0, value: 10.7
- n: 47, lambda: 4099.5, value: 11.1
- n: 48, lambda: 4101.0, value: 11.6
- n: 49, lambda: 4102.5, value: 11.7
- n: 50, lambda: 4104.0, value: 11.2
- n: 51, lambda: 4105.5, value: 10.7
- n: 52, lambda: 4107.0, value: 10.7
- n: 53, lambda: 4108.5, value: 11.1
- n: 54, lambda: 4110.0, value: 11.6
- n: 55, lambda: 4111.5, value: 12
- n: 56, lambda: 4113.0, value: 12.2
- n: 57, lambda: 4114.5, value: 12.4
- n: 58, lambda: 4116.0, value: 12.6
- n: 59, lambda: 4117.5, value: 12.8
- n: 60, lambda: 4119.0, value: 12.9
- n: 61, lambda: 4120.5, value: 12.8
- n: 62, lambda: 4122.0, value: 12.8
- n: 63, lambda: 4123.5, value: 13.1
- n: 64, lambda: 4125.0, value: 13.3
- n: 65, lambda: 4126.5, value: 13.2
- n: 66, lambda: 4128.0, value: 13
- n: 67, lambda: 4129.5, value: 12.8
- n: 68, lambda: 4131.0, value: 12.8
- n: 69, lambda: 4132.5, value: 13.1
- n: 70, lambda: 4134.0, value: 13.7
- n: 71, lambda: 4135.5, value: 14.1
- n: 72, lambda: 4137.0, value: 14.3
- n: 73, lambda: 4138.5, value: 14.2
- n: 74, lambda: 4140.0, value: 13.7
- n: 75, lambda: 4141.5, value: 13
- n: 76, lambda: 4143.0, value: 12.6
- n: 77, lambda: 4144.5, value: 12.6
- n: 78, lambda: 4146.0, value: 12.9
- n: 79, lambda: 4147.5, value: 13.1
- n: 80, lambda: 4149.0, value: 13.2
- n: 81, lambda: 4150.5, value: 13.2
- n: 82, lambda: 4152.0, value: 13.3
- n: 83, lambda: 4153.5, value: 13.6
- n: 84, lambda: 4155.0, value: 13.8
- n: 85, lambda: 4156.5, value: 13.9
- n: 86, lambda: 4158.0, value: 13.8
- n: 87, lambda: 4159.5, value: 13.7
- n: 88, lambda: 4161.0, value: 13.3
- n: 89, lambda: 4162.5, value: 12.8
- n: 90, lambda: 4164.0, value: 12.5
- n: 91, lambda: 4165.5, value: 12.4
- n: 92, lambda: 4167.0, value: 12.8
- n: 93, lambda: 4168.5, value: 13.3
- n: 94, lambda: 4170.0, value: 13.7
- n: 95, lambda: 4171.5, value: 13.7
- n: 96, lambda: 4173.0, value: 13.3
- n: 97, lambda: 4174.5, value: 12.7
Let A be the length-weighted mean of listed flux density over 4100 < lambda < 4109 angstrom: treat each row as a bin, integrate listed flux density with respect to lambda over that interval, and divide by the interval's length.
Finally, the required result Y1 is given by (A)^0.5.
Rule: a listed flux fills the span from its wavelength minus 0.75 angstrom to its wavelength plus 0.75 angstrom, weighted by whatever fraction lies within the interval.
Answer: 3.34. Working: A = 11.2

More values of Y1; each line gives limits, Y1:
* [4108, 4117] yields 3.47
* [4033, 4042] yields 3.74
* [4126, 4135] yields 3.62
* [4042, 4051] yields 3.77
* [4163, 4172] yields 3.61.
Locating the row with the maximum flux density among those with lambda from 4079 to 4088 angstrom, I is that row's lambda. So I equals 4083.0 angstrom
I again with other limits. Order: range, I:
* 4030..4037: 4036.5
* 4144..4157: 4156.5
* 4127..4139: 4137.0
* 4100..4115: 4114.5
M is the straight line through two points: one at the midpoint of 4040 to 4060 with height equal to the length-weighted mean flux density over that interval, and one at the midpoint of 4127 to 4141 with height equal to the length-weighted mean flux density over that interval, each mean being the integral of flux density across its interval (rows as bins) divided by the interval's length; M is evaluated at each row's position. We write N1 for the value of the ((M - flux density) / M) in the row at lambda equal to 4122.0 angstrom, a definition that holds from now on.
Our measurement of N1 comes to 0.06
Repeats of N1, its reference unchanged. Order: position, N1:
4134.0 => -0.01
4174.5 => 0.03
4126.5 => 0.03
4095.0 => 0.22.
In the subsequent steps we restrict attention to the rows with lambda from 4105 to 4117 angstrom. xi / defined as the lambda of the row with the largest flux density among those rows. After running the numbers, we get 4116.0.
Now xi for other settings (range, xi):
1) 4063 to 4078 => 4063.5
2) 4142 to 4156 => 4155.0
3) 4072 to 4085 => 4083.0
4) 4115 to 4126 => 4125.0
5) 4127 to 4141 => 4137.0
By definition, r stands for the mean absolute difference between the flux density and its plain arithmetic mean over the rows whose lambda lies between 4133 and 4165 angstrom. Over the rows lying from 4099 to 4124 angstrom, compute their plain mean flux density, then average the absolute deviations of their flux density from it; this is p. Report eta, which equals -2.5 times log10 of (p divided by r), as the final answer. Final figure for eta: -0.46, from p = 0.70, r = 0.5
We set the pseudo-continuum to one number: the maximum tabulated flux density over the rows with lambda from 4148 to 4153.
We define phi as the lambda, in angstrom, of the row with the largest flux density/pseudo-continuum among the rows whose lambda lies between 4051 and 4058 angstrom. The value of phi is 4057.5 angstrom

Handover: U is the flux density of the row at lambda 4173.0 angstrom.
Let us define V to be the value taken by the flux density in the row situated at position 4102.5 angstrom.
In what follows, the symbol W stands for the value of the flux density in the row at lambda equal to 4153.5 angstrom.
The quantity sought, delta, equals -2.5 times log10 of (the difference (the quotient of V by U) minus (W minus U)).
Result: 0.6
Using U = 13.3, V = 11.7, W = 13.6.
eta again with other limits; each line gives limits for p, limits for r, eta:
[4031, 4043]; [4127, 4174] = 0.06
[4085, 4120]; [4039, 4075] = -0.17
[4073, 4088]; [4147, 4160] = -0.12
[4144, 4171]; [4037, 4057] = -0.77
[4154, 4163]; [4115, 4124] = -1.19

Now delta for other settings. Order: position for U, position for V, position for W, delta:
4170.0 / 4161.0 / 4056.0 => 2.9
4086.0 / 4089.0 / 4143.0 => 0.5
